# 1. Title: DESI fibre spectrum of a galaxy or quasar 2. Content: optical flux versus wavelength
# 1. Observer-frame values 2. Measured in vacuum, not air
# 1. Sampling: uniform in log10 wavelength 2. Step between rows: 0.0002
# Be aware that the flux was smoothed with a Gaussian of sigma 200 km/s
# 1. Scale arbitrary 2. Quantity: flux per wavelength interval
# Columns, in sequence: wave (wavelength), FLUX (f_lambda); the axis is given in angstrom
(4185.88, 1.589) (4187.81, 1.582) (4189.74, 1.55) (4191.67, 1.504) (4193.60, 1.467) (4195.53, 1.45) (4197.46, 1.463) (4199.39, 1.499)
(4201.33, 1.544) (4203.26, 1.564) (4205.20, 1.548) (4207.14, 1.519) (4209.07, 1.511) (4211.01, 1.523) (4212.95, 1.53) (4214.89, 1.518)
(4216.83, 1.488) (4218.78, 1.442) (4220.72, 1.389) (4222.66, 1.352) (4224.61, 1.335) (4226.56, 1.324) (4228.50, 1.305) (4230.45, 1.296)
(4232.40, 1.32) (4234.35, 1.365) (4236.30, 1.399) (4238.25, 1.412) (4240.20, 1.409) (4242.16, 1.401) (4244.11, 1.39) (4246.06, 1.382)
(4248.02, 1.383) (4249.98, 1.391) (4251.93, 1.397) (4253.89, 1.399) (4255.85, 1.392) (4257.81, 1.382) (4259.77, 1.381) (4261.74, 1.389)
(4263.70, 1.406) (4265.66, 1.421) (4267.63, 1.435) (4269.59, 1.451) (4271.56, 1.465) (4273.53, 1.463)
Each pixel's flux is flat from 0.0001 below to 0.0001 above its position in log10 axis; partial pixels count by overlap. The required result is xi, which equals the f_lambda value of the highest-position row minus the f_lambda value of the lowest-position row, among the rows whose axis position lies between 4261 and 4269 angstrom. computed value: 0.046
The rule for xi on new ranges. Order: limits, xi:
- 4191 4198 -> -0.041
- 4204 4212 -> -0.025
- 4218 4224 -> -0.090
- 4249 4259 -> -0.009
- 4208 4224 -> -0.159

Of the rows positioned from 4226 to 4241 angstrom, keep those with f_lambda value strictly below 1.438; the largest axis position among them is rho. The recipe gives 4240.20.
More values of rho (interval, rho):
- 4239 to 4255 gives 4253.89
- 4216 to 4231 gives 4230.45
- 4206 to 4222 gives 4220.72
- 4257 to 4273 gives 4267.63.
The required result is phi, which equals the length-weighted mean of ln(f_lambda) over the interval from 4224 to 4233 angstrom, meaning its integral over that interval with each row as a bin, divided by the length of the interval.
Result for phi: 0.274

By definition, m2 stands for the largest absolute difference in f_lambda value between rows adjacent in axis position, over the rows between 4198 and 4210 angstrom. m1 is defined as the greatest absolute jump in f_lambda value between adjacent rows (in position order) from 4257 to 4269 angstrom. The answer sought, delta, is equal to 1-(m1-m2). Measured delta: 1.03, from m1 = 0.017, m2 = 0.045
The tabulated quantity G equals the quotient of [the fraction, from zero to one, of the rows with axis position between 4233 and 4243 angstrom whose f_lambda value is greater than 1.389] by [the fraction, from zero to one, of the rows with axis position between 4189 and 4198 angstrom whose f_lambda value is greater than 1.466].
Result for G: 1.3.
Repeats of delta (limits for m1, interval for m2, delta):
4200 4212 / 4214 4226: 1.02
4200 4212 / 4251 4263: 0.98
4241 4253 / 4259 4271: 1.01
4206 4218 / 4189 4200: 1.02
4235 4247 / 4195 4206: 1.03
